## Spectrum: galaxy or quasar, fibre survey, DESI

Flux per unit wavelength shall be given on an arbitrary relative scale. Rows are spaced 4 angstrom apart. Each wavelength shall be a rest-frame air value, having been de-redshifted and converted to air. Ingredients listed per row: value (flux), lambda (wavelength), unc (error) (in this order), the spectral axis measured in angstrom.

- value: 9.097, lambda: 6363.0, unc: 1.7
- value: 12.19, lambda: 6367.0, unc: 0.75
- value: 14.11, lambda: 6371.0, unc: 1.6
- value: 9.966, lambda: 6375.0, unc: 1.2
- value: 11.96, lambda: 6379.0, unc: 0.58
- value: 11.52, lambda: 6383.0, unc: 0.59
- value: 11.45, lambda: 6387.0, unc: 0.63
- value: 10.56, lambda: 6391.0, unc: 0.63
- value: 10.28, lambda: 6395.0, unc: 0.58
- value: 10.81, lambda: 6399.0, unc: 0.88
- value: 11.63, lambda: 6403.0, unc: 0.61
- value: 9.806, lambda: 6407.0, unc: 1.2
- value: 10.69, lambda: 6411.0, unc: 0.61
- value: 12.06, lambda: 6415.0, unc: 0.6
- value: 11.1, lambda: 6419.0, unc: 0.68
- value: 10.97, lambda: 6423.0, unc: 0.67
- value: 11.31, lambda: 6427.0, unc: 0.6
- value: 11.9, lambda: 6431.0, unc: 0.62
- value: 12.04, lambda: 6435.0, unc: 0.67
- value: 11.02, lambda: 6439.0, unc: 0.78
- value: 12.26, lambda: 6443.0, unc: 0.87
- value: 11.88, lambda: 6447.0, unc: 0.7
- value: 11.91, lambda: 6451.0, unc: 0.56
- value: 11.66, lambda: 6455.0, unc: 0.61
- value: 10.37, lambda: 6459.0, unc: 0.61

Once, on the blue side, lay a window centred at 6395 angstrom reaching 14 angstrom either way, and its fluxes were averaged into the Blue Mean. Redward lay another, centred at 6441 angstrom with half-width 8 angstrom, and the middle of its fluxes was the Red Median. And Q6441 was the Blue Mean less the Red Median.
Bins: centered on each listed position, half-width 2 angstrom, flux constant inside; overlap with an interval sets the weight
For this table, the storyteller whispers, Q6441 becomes -1.1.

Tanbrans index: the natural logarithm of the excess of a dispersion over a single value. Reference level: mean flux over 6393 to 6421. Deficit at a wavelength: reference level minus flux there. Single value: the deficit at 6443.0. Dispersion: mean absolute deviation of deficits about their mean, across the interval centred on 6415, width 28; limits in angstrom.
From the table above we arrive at 0.62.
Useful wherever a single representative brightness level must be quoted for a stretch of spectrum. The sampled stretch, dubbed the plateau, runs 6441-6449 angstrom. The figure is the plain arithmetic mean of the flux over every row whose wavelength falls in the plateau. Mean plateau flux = 12.1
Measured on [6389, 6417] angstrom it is 10.8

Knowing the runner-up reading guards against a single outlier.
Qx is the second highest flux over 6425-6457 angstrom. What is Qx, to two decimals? 12.04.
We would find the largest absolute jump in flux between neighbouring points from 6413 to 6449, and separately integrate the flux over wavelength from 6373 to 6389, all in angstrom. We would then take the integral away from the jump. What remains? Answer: -178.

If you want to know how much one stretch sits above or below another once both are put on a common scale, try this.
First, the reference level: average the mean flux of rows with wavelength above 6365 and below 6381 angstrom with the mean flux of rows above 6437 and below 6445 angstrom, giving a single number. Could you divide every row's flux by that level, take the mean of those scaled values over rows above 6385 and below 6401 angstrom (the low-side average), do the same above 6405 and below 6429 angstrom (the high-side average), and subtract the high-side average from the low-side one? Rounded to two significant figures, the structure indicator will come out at -0.018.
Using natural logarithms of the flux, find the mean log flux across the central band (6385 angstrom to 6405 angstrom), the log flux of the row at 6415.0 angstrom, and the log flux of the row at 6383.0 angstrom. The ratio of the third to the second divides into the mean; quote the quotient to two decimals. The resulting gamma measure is 2.44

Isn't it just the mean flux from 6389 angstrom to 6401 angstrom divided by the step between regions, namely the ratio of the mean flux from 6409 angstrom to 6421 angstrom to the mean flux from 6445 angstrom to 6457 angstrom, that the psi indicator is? 11.0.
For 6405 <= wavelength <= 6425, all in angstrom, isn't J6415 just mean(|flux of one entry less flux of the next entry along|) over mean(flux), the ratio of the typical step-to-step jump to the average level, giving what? 0.077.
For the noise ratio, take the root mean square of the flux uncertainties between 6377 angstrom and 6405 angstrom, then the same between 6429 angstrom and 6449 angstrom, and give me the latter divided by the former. 1.13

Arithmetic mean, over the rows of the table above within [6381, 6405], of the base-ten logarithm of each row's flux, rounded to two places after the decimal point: 1.04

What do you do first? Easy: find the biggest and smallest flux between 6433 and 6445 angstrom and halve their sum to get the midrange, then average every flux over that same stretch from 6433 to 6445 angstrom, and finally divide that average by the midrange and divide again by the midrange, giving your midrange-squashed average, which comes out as 0.0869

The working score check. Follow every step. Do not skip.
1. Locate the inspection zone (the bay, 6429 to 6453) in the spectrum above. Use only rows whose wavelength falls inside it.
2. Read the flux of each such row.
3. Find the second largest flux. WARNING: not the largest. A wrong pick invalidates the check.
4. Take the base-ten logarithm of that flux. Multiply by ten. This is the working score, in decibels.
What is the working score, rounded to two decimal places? 10.81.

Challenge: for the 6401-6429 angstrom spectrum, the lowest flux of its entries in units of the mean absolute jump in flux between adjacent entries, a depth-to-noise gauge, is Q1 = 11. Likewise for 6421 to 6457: 22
